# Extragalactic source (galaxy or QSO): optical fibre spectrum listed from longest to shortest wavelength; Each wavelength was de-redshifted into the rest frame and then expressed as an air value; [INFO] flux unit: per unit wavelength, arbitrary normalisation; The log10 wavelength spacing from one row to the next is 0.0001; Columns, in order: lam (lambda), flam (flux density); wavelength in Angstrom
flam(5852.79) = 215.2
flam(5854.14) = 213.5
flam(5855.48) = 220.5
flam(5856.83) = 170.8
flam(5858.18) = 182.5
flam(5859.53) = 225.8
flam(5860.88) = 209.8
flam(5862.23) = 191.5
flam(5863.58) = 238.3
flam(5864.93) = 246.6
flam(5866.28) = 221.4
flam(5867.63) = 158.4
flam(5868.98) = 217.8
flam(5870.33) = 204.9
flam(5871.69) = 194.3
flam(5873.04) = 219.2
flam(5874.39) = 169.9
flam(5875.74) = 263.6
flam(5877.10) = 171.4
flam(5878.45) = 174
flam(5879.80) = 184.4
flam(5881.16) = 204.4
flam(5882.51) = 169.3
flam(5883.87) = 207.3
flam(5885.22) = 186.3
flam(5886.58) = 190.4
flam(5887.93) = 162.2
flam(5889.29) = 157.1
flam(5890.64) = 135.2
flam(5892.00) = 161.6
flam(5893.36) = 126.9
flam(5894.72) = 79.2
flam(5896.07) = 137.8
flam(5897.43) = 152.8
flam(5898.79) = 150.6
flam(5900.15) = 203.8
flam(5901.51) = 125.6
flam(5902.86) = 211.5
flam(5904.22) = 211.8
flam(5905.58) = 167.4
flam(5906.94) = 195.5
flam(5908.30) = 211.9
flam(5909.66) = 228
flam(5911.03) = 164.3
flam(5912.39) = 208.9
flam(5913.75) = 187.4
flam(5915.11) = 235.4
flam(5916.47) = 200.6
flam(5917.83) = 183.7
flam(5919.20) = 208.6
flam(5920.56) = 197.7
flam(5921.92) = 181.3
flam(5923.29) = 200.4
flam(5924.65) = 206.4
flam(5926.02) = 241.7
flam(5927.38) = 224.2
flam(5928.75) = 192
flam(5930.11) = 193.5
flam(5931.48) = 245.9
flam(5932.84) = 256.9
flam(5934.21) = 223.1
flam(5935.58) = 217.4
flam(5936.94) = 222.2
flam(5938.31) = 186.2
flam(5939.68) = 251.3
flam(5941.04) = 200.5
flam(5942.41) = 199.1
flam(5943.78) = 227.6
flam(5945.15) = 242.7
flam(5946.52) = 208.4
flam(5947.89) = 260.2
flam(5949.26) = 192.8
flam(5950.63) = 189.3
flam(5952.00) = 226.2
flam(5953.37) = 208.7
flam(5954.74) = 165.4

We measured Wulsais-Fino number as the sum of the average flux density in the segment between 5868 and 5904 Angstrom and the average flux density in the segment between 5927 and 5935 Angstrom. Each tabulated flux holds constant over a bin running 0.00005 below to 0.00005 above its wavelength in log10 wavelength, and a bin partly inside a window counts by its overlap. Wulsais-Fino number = 398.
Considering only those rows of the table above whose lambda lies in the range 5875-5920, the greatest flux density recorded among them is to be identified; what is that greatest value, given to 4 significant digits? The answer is 263.6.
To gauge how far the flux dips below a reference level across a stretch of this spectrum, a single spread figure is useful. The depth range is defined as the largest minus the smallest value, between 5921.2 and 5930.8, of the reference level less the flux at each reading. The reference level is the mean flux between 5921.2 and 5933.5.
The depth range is 60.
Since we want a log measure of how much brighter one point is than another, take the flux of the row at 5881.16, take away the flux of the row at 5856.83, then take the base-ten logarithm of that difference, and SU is 1.5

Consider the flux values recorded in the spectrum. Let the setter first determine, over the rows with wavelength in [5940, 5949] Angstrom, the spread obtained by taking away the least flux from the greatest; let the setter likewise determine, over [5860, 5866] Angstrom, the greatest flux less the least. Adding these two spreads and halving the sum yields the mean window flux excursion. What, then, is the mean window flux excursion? 58.1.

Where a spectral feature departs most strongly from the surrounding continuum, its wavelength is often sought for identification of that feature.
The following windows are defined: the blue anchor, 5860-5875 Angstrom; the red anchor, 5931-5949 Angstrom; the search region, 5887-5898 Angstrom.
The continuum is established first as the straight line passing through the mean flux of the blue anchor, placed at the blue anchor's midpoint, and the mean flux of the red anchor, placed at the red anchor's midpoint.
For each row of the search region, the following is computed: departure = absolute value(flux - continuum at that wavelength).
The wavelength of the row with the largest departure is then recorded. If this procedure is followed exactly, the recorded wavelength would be 5894.72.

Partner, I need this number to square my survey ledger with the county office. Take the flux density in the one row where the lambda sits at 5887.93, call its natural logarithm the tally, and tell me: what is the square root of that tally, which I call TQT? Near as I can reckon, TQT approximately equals 2.26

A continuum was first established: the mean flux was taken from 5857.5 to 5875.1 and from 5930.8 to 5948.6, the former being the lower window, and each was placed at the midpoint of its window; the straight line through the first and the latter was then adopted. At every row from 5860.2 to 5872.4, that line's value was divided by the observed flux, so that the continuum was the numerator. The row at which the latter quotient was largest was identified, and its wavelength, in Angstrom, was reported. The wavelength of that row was 5867.63 Angstrom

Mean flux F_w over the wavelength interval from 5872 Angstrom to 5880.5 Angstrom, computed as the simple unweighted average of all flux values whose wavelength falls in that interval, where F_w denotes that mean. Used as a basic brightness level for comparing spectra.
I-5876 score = 197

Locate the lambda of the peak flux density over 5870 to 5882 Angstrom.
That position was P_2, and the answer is 5875.74 Angstrom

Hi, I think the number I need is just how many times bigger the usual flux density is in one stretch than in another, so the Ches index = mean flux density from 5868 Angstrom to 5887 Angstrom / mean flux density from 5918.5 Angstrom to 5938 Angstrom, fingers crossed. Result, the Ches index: 0.92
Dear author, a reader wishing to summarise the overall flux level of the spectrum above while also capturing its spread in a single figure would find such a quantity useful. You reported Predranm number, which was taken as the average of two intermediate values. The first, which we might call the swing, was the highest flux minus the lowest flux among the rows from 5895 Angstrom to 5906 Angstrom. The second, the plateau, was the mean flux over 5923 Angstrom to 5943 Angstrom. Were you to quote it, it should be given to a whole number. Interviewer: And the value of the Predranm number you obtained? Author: 152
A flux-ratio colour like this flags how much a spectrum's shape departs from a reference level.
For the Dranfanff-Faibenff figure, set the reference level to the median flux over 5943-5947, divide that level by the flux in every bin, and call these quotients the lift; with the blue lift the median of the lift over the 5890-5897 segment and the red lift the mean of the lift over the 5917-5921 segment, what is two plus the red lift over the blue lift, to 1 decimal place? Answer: 2.7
